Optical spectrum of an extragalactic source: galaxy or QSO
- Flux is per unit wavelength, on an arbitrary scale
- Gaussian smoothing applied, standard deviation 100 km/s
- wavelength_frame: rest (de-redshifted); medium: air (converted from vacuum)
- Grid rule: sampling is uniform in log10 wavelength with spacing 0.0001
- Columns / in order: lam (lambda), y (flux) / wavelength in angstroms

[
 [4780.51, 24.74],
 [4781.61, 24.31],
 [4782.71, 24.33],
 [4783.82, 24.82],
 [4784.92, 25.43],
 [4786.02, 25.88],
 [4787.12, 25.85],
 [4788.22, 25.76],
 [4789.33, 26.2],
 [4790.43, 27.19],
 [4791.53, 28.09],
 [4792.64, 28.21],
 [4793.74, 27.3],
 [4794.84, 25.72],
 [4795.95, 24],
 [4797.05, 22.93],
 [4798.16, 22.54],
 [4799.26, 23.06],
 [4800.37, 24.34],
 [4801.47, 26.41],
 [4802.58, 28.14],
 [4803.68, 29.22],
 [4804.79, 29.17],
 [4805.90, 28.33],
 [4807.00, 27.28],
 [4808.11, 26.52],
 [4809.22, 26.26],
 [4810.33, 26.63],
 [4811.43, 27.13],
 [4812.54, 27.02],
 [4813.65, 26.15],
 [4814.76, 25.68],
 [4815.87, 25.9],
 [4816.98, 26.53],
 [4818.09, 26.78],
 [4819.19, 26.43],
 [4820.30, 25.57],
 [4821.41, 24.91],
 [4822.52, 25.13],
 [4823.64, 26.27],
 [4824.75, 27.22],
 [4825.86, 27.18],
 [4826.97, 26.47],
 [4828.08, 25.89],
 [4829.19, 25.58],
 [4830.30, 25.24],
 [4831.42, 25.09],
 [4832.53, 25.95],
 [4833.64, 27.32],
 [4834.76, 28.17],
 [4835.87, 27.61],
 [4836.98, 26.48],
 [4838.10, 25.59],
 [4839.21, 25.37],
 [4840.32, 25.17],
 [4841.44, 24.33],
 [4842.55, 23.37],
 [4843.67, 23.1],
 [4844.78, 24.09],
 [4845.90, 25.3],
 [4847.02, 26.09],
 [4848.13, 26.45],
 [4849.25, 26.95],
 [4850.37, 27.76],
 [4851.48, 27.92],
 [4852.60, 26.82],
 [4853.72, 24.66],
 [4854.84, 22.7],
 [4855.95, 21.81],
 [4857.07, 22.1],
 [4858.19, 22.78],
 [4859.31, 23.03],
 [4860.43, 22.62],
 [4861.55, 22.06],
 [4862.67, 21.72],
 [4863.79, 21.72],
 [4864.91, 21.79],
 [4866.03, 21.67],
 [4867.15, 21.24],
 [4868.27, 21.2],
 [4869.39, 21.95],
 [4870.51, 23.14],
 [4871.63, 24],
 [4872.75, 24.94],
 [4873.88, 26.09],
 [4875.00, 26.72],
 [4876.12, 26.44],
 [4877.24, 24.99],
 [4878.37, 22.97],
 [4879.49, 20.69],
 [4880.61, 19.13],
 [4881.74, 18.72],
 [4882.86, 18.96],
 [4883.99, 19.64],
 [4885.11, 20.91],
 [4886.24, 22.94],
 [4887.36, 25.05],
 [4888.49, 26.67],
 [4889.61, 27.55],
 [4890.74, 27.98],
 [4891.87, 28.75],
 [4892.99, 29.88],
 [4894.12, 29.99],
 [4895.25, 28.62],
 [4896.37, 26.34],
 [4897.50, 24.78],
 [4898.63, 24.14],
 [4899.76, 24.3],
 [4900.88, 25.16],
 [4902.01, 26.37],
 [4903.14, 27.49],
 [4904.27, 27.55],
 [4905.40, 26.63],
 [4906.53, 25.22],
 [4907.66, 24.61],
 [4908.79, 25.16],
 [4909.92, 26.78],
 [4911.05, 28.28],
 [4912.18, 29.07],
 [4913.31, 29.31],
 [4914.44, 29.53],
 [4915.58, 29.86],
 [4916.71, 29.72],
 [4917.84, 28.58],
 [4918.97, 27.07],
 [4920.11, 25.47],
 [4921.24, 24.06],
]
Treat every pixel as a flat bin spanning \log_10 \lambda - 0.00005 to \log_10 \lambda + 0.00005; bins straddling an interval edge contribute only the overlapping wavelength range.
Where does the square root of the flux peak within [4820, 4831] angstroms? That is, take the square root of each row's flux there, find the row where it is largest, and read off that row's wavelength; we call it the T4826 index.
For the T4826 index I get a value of 4824.75 angstroms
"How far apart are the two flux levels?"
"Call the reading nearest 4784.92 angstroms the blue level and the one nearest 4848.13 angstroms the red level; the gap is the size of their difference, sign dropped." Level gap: 1.02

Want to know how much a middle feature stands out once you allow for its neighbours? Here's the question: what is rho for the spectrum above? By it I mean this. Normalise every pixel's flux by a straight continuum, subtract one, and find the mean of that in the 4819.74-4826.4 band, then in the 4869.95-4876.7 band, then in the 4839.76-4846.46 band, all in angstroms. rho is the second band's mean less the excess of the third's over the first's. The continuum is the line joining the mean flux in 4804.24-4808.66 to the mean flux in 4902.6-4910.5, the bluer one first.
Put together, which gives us 0.00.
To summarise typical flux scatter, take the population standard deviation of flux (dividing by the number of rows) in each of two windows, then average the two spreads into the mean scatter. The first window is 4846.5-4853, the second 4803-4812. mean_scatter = 0.88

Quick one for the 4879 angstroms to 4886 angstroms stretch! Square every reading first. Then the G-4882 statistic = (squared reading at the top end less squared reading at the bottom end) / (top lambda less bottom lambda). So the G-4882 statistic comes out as 2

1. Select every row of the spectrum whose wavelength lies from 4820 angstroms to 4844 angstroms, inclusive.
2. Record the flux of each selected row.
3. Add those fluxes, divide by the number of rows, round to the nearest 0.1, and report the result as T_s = 25.8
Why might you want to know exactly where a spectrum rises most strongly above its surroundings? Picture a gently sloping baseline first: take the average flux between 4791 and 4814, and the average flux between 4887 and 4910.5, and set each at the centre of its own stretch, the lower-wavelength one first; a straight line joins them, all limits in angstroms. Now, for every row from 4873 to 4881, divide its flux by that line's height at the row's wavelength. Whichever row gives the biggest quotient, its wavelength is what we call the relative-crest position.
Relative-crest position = 4875.00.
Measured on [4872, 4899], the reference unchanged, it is 4894.12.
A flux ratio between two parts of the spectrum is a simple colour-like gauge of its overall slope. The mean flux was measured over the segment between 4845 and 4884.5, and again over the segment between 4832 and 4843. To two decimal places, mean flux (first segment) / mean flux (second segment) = 0.90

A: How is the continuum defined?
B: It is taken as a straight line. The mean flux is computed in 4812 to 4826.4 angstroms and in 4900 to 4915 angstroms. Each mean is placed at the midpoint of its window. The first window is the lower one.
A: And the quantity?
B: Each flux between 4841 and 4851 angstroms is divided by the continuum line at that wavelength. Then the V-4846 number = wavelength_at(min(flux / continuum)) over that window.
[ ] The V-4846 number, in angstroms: 4843.67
